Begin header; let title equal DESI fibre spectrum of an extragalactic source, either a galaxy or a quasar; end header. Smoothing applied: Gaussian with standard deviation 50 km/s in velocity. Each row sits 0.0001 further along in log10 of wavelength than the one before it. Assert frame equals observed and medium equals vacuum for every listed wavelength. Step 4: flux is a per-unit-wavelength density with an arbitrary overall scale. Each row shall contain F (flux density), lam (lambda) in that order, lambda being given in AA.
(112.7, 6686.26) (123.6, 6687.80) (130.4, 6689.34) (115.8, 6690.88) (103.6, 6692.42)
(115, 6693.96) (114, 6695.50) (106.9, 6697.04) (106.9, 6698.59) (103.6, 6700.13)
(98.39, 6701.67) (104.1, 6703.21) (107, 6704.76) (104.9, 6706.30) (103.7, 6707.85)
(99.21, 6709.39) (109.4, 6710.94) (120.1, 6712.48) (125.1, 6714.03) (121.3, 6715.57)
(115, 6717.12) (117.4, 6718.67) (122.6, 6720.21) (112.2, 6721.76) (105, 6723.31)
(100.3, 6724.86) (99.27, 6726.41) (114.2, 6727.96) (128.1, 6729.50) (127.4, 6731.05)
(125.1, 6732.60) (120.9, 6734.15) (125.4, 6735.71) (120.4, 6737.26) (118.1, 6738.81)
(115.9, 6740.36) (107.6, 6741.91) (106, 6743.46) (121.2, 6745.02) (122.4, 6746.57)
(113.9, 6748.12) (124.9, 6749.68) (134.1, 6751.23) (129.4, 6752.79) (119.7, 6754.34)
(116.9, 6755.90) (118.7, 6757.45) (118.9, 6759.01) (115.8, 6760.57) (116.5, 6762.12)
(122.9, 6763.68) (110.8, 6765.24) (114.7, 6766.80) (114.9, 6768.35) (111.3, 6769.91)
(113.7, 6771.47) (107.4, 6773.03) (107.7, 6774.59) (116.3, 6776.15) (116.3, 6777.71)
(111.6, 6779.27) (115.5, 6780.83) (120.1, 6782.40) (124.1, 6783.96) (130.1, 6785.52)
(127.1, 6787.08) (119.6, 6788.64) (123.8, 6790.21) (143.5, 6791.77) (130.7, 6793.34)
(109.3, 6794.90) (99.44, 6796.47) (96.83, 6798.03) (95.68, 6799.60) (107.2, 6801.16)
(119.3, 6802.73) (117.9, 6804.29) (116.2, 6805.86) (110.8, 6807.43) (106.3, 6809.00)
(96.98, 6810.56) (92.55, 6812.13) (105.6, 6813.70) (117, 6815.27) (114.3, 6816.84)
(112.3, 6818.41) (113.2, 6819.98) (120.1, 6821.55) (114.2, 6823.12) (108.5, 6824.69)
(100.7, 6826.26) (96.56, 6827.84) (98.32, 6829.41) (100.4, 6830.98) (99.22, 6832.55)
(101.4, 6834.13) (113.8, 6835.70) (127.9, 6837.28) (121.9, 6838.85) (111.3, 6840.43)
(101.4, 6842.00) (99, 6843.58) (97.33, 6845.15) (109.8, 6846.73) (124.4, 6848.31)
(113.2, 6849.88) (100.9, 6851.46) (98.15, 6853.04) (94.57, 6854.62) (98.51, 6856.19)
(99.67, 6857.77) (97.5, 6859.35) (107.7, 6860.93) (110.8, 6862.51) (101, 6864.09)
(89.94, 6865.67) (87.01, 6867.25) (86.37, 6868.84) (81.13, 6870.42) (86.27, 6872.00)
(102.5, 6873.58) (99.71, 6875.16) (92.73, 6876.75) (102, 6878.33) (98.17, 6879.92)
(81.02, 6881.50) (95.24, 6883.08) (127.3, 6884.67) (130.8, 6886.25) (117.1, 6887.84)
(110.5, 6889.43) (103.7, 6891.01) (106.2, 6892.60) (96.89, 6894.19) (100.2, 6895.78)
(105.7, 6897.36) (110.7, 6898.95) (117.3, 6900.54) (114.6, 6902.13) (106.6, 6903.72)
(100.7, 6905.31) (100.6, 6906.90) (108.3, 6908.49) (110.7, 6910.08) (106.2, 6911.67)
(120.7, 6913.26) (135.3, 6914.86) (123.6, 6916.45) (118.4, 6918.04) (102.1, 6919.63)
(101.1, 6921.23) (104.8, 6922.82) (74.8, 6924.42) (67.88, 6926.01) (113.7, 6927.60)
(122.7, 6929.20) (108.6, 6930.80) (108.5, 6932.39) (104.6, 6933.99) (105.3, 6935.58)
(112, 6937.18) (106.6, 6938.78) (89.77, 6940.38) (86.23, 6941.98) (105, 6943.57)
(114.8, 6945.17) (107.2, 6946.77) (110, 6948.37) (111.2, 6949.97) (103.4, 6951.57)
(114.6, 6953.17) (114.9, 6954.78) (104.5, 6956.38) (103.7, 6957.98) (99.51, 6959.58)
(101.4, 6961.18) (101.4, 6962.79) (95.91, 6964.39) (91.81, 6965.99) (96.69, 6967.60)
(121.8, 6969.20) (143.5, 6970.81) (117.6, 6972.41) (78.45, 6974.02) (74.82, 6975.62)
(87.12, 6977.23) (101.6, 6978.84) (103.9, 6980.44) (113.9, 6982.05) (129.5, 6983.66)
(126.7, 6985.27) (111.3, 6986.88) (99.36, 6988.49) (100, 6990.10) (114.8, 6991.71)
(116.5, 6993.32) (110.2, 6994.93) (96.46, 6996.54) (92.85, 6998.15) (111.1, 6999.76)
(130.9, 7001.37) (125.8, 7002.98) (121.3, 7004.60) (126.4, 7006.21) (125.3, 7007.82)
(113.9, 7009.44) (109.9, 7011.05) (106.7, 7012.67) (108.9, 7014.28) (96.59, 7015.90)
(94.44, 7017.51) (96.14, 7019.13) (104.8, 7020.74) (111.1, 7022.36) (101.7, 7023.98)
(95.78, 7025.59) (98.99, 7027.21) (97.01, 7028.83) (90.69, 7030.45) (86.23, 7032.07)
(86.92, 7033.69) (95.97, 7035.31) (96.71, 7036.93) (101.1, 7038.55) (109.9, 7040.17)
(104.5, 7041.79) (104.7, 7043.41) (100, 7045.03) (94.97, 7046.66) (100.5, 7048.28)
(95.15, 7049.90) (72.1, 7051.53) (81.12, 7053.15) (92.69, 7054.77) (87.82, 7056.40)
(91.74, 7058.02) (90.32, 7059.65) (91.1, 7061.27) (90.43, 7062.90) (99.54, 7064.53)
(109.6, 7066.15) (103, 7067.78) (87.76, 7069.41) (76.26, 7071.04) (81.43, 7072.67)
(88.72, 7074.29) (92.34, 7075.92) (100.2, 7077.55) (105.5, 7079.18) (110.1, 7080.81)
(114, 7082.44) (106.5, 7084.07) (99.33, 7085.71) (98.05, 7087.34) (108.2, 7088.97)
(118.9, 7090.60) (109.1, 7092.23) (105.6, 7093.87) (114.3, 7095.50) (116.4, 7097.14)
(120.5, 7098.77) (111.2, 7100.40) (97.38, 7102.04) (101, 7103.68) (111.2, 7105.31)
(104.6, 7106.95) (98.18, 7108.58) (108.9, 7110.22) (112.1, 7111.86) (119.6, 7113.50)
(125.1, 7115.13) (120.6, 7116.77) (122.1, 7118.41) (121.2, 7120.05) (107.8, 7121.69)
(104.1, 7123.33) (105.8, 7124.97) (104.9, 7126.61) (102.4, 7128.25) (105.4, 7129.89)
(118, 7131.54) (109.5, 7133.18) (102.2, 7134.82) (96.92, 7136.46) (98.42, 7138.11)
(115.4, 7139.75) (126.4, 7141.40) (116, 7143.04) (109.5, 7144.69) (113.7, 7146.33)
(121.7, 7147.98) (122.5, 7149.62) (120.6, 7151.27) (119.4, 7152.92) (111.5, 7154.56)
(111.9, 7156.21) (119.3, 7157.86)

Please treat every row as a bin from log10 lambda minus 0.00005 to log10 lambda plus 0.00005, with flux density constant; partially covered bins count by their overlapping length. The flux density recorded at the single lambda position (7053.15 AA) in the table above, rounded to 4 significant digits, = 81.12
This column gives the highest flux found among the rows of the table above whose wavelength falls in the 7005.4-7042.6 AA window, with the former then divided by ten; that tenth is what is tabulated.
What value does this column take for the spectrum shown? 12.6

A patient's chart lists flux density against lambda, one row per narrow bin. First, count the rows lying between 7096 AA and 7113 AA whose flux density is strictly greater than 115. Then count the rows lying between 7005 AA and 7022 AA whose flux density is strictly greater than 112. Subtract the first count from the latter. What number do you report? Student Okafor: 1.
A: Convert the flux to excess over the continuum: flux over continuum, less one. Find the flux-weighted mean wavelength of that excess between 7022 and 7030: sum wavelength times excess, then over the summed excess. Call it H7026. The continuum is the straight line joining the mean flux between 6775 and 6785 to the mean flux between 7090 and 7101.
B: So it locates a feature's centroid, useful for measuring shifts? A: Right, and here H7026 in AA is 7026.3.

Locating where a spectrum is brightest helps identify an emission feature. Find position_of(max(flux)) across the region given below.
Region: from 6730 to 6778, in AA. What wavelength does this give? 6751.23 AA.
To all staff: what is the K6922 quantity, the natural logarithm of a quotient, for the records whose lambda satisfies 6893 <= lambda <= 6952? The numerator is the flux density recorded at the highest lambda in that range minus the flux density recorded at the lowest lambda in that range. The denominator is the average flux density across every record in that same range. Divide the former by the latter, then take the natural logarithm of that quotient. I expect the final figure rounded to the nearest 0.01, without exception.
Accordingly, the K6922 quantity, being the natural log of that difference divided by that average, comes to -2.79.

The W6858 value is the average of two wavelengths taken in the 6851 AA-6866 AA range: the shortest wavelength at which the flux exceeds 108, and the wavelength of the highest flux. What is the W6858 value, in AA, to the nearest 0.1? 6862.5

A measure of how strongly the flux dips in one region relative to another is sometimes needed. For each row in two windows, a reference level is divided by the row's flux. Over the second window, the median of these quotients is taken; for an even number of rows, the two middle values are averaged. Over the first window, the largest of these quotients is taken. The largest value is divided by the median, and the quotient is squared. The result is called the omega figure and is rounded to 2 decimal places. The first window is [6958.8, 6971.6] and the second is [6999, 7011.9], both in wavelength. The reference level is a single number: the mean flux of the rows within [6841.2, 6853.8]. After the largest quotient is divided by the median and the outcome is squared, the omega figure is 1.80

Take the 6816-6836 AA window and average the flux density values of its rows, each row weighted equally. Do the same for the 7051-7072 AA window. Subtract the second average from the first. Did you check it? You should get 17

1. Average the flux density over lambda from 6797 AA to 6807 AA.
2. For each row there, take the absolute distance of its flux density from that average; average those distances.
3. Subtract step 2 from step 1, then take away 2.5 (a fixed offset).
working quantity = 97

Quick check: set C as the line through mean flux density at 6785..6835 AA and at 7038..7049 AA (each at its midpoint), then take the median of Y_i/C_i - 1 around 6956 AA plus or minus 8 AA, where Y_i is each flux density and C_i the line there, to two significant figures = -0.012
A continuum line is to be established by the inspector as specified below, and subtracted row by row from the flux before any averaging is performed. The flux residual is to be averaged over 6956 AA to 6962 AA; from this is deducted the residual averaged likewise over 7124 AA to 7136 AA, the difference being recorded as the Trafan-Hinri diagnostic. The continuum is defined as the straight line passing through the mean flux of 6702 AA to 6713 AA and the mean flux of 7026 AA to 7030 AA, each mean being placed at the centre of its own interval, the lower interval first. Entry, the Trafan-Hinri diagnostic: -9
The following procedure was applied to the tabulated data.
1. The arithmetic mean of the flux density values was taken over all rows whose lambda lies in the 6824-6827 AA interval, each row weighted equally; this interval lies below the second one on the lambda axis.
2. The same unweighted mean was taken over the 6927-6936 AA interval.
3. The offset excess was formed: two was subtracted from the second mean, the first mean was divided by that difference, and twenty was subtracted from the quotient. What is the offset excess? -19.0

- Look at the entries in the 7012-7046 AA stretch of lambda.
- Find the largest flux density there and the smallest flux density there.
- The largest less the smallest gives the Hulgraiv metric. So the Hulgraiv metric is 25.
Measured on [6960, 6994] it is 69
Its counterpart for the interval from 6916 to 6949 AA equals 56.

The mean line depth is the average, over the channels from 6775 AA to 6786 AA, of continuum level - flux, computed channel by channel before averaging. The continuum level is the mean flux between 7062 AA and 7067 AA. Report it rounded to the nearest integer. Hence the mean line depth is -19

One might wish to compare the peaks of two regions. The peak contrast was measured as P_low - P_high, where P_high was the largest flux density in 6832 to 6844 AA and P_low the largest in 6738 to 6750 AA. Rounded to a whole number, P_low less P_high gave -3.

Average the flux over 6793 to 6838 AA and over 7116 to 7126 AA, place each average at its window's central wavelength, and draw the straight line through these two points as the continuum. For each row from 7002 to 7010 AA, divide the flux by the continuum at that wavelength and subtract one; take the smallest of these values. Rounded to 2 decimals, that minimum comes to 0.02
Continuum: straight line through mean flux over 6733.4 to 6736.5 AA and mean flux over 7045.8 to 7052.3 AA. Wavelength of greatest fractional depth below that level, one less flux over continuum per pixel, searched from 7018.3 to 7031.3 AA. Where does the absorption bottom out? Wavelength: 7030.45 AA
